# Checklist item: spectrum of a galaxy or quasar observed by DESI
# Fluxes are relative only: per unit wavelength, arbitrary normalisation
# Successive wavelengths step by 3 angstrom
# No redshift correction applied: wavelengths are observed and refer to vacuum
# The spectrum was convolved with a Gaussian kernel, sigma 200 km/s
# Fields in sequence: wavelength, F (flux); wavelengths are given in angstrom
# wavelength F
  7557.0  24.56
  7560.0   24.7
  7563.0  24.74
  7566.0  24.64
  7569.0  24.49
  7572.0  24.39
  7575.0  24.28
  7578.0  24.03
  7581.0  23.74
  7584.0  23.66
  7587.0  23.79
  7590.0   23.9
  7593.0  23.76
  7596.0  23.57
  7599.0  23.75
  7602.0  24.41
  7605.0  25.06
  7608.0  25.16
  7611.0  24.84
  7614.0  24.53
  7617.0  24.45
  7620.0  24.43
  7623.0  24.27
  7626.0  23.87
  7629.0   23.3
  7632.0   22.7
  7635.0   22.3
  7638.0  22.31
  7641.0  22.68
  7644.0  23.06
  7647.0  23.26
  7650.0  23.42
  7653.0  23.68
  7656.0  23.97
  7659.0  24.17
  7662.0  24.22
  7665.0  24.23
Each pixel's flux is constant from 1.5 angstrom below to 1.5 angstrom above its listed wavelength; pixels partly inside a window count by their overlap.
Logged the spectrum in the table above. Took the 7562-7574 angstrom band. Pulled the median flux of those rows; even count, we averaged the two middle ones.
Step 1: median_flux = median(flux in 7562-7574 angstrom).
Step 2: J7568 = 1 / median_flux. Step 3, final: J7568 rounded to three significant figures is 0.0407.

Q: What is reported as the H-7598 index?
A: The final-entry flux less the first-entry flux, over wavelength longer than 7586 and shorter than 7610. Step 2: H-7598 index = 1.4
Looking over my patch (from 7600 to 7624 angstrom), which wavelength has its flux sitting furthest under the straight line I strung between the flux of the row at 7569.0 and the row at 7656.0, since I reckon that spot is 7623.0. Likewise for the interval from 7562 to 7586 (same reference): 7584.0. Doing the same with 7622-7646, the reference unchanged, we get 7635.0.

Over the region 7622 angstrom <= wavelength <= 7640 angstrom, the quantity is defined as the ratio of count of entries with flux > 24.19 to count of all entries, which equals 0.17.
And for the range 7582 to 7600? 0.00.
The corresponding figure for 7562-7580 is 0.83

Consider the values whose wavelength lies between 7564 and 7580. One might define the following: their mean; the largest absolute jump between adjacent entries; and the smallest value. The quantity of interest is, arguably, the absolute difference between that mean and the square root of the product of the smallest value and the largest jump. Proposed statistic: 21.9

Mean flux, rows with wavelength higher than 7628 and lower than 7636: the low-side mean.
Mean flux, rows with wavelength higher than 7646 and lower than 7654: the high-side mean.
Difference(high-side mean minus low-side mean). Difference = 0.7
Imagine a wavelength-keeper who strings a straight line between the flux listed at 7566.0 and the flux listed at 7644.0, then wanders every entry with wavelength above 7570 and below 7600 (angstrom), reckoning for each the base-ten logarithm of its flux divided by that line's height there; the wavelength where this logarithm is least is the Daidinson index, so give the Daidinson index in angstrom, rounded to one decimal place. 7584.0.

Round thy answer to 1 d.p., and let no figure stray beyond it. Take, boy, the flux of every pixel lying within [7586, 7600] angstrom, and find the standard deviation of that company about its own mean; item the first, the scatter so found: 0.1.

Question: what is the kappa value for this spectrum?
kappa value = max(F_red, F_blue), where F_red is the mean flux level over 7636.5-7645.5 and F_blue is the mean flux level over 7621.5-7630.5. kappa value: 23.8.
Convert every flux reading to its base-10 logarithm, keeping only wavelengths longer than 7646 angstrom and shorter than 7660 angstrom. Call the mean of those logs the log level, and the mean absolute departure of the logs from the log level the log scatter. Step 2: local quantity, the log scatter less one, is -0.995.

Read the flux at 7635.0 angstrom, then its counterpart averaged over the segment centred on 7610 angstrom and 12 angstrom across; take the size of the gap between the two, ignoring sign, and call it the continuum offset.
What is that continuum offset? 2.6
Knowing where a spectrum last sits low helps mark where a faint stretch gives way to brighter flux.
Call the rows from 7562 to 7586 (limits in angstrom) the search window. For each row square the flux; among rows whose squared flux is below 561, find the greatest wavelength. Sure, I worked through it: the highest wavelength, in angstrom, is 7584.0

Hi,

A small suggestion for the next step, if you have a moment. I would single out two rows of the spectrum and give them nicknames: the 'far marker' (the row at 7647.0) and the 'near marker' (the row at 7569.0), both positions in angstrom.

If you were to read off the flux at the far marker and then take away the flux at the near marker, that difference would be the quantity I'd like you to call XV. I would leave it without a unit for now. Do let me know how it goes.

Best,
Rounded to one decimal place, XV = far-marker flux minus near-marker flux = -1.2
